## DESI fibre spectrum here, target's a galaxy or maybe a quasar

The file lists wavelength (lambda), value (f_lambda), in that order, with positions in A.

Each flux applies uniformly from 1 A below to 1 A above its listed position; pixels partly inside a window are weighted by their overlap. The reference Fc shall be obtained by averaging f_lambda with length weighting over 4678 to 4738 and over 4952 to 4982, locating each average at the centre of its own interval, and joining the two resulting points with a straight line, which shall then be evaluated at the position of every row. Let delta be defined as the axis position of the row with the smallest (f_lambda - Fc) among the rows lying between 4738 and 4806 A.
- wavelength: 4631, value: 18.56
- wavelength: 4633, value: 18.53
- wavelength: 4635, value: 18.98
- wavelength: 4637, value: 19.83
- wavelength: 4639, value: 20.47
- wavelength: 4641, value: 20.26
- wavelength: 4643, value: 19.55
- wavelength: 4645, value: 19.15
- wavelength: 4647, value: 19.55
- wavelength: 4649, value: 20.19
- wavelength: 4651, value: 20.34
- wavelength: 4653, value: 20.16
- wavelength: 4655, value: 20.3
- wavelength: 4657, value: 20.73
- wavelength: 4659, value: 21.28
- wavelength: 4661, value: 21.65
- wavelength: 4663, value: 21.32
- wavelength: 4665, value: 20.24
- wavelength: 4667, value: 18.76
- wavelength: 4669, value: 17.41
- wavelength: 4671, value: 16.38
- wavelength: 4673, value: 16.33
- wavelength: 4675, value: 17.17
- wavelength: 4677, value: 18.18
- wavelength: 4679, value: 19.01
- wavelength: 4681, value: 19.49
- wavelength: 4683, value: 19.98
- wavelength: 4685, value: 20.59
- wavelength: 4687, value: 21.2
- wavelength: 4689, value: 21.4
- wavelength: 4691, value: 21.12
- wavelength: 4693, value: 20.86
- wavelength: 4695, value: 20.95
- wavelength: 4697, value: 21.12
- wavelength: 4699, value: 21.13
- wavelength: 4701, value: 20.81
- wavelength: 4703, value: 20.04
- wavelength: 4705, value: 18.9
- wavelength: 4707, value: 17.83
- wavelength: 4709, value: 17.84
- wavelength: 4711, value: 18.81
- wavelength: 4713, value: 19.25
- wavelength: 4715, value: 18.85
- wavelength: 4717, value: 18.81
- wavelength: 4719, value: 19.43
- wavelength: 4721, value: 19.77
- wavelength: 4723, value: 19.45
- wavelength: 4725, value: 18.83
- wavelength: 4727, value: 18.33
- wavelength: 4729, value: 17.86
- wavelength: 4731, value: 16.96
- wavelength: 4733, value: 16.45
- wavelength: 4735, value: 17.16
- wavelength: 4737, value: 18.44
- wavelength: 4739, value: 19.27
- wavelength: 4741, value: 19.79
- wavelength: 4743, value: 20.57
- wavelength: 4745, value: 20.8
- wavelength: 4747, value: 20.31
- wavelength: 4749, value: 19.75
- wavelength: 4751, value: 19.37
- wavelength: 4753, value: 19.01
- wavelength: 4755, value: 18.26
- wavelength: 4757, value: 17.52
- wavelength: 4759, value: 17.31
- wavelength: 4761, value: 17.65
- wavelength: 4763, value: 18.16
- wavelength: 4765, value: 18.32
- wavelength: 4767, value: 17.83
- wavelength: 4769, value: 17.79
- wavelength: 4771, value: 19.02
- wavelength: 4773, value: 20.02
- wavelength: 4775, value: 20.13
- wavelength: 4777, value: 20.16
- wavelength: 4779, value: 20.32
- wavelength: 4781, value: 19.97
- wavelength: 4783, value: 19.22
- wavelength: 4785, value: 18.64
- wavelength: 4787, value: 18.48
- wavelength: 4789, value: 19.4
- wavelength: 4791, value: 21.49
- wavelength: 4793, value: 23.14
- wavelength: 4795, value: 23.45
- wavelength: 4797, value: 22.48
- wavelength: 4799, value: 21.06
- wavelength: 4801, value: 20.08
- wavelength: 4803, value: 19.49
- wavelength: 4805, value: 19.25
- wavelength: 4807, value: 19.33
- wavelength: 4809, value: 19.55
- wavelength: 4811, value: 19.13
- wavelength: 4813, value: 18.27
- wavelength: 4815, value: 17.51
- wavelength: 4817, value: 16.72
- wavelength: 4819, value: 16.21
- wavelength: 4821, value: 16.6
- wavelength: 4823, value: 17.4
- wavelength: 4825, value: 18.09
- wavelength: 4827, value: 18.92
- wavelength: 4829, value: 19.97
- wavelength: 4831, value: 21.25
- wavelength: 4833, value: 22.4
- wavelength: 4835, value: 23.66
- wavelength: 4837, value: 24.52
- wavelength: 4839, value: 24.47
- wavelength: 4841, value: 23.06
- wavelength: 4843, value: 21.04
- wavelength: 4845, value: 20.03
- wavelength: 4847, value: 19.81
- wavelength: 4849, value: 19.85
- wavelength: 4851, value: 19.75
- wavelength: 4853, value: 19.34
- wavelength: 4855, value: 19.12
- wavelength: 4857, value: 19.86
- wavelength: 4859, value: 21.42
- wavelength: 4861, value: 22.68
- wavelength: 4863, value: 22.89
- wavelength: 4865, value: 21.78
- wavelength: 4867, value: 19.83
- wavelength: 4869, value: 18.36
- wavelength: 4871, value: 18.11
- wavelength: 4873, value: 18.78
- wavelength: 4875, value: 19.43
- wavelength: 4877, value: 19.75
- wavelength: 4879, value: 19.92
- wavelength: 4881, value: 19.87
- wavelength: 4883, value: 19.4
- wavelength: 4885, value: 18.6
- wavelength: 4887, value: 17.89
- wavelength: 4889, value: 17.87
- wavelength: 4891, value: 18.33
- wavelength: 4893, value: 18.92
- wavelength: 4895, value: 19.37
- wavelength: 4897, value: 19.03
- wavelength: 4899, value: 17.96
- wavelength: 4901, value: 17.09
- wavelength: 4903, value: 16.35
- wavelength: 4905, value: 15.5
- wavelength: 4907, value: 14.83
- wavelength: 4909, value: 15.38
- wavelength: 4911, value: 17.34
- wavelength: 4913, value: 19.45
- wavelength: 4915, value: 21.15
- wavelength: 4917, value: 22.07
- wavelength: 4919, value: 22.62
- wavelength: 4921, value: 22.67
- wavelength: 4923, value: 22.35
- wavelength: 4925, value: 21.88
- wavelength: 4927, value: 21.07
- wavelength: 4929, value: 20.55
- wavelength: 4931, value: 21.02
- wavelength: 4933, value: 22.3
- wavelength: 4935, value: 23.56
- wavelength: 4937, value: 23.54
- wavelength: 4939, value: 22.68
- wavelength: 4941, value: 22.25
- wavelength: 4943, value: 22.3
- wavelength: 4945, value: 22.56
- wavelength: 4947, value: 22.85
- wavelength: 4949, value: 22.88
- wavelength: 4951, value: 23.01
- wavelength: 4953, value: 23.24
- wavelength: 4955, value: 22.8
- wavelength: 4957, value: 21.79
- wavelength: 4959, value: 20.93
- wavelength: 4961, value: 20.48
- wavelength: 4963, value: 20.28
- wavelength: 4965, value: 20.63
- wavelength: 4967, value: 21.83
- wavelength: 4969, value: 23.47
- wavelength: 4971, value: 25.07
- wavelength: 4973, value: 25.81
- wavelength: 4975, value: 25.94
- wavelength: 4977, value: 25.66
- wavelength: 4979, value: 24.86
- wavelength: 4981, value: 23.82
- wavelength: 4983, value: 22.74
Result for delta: 4759 A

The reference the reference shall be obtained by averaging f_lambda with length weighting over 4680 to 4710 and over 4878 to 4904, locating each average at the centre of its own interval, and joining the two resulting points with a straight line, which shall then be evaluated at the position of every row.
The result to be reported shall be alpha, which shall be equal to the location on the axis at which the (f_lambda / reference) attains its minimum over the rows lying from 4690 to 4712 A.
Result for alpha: 4707 A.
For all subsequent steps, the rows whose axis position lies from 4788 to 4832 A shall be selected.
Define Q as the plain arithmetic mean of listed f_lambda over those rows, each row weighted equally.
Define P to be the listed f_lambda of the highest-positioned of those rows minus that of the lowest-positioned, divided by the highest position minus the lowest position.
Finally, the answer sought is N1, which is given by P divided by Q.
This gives 0.002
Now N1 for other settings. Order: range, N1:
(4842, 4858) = -0.004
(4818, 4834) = 0.023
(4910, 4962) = 0.003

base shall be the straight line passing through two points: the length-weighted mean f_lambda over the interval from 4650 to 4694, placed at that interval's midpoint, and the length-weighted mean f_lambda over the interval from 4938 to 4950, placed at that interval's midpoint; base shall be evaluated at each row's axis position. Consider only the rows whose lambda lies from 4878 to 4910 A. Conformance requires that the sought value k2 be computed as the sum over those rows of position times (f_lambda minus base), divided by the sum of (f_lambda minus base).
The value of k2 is 4897.2 A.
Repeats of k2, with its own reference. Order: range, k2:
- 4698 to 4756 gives 4730.3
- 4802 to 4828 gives 4816.9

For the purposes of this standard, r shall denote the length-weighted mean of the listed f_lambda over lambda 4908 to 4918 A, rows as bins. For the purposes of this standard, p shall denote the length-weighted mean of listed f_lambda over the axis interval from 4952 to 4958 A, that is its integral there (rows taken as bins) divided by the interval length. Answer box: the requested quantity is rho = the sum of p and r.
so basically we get 41.7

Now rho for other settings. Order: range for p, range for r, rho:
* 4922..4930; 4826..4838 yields 43.2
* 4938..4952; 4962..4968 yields 43.6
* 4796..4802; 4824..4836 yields 41.9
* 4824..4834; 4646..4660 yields 40.5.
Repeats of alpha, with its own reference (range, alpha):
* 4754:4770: 4759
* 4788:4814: 4813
